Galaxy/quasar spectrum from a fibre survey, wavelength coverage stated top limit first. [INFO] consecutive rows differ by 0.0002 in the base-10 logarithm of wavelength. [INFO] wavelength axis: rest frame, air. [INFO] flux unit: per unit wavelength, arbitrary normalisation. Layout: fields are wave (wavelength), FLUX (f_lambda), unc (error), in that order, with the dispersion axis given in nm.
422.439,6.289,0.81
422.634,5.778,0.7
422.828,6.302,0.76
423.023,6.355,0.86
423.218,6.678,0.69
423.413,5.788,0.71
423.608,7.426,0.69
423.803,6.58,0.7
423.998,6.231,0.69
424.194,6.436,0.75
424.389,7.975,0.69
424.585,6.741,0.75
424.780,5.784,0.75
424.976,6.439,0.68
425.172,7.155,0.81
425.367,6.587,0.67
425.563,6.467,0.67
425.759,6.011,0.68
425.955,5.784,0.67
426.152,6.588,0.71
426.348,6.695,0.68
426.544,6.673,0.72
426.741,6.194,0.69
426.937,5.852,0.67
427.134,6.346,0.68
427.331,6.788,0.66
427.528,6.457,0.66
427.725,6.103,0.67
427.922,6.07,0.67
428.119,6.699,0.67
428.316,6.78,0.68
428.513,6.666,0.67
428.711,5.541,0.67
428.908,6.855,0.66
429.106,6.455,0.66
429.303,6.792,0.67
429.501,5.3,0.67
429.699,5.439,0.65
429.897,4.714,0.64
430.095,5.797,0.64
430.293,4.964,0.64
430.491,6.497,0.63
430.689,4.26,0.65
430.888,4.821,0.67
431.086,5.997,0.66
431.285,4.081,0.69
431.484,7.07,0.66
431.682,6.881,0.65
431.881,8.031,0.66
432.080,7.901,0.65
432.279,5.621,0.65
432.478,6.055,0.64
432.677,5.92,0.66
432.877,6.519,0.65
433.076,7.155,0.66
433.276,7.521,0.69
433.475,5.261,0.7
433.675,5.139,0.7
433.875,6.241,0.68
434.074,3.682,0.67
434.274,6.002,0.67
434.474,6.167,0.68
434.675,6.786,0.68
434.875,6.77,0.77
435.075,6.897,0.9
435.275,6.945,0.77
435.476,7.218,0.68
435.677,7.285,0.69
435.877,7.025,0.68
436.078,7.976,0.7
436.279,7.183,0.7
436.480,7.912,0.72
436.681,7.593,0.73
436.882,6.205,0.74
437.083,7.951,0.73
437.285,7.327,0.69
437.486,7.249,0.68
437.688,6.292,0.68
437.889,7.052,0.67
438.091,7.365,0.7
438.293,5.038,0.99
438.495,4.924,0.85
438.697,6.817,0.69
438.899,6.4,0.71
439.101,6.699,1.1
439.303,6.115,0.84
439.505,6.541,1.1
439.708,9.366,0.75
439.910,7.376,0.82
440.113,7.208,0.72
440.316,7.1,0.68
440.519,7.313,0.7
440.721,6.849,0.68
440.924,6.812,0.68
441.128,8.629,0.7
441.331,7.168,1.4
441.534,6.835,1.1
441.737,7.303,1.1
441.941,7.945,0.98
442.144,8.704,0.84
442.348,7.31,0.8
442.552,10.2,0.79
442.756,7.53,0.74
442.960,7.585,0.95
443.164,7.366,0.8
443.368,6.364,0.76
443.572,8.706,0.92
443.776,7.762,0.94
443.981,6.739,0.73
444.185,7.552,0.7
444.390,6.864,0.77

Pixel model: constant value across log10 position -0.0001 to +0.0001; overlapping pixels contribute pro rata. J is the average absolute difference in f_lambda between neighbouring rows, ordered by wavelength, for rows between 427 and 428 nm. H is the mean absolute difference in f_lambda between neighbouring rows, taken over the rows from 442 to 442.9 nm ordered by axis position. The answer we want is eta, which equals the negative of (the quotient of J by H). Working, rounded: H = 2.3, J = 0.3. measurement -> -0.1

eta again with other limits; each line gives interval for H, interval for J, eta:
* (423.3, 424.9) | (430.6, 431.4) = -1.3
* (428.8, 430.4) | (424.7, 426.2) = -0.7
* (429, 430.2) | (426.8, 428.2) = -0.5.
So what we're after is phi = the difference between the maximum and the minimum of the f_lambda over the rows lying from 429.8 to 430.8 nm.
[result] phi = 2.2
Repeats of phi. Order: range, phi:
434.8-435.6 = 0.4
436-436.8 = 0.8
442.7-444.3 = 2.3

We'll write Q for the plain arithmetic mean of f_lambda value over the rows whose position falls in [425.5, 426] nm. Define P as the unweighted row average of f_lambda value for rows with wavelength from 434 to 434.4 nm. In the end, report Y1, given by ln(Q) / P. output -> 0.373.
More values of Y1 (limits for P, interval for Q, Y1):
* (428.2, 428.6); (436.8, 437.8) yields 0.290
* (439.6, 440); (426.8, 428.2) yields 0.220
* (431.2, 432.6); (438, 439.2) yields 0.280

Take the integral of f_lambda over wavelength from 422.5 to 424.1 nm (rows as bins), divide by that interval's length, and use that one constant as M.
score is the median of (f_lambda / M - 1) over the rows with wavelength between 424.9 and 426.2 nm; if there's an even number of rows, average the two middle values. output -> 0.01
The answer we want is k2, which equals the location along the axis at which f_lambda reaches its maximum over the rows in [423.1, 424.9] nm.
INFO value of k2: 424.389 nm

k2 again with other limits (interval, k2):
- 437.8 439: 438.091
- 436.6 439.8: 439.708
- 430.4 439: 431.881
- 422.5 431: 424.389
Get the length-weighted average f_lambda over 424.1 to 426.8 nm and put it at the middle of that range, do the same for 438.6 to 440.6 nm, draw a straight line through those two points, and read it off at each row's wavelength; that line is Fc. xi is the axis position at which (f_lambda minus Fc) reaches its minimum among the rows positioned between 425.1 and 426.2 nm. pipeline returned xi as 425.955 nm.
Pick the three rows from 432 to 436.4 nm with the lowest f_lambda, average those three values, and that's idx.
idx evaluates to 4.7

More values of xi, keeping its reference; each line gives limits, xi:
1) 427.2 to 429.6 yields 429.501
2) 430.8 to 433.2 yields 431.285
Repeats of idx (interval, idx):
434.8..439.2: 5.4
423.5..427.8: 5.8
